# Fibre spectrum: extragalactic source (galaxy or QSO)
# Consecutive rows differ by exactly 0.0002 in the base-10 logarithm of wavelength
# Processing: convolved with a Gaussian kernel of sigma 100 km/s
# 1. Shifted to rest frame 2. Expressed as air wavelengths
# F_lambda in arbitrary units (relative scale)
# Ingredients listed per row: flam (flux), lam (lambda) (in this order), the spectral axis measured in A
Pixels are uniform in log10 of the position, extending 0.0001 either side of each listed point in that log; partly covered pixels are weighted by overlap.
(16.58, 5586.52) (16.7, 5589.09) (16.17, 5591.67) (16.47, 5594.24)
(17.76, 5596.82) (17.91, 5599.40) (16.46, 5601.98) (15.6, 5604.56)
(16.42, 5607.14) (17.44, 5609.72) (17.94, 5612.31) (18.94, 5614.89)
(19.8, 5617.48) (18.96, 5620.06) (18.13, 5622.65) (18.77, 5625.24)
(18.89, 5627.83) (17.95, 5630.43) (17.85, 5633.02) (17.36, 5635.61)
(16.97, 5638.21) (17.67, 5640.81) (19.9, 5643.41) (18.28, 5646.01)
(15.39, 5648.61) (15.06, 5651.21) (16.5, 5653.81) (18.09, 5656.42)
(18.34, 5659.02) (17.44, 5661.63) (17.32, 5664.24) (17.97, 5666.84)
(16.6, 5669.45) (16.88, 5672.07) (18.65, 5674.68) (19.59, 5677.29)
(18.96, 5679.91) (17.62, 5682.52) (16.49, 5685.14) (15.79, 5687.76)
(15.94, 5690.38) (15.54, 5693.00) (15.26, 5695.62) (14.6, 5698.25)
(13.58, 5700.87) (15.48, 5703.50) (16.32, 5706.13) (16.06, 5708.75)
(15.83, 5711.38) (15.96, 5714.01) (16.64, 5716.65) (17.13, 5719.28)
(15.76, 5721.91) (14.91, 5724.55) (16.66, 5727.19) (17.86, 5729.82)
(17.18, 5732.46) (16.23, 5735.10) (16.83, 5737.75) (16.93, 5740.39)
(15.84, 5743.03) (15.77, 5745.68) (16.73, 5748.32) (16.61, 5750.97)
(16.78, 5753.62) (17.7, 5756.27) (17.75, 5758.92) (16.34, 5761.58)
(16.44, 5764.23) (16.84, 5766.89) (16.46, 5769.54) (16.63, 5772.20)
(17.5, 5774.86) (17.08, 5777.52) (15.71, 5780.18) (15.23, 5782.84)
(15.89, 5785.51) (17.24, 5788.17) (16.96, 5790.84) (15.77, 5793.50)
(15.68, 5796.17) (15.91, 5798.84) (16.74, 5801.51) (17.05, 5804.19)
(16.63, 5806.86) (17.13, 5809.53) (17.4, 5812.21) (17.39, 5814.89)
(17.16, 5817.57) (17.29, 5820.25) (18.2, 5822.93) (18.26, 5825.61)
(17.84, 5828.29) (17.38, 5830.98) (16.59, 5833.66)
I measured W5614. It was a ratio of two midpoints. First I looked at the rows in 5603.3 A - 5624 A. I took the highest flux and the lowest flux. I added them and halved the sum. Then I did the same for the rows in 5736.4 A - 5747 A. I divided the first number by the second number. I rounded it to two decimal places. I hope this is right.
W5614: 1.08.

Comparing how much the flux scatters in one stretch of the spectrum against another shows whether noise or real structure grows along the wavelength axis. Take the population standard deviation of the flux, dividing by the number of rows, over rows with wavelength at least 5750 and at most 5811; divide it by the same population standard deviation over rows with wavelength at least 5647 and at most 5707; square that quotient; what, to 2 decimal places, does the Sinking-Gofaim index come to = 0.20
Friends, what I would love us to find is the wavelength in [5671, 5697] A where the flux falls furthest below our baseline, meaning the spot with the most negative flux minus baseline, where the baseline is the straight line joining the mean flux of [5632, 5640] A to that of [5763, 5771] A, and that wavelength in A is 5695.62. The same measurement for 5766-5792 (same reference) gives 5782.84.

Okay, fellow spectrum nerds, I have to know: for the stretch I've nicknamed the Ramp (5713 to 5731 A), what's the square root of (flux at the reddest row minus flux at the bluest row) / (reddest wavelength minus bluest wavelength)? 0.35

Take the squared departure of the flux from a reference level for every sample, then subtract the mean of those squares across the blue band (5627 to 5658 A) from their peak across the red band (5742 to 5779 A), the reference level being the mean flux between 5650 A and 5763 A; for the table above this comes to -1.2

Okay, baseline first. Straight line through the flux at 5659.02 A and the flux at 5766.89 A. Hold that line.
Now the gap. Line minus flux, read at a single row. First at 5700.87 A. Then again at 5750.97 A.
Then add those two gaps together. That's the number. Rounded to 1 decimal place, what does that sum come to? 4.6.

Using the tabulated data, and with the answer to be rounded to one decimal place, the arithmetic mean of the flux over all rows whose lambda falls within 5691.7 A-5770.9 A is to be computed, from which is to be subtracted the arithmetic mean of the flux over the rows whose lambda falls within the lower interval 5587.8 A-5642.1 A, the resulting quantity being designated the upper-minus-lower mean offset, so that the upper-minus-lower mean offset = -1.4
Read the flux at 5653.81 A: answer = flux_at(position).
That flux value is 16.5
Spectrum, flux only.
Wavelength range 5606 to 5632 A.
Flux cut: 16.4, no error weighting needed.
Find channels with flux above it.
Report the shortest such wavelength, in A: 5607.14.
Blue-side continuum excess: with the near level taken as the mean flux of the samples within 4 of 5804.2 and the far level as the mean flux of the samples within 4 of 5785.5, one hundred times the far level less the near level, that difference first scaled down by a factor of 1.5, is -46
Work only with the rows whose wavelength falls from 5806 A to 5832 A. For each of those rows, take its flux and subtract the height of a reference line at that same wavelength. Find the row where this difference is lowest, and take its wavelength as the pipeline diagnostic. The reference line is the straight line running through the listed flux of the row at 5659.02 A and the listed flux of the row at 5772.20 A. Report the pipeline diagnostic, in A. 5806.86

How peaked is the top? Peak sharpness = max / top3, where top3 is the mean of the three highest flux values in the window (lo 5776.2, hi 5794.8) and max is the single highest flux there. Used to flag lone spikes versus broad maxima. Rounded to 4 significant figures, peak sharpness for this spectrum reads 1.009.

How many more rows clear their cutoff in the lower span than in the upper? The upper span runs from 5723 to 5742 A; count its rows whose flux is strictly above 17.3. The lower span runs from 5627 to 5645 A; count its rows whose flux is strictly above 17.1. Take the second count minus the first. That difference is 5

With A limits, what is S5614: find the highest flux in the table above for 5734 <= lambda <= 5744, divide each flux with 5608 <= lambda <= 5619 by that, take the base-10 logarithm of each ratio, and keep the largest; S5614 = 0.068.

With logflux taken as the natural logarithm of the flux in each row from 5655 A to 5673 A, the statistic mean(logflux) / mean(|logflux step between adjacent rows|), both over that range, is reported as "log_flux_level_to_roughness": 84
